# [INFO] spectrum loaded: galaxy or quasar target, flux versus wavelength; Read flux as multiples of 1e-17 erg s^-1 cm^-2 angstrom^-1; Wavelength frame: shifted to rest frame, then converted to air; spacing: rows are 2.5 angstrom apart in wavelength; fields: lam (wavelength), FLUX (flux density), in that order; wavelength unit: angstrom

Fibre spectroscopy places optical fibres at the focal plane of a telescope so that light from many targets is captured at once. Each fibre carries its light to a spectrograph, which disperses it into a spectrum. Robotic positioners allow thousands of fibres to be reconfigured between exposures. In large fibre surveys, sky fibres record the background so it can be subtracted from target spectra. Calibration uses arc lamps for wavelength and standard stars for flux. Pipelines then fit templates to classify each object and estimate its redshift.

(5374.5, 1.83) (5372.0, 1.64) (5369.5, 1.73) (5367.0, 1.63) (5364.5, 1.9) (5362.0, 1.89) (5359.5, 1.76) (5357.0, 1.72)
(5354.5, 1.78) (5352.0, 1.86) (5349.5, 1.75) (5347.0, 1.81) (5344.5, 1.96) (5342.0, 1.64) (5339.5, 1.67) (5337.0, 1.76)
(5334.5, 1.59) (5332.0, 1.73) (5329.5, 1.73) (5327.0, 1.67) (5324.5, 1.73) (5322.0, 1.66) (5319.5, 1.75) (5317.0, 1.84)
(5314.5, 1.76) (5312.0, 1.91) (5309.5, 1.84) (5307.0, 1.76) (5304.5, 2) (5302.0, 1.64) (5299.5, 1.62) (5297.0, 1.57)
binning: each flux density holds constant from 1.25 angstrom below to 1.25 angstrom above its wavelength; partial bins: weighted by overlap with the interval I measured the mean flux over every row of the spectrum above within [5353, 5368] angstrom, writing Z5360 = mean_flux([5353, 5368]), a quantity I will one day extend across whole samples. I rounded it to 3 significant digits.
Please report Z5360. 1.78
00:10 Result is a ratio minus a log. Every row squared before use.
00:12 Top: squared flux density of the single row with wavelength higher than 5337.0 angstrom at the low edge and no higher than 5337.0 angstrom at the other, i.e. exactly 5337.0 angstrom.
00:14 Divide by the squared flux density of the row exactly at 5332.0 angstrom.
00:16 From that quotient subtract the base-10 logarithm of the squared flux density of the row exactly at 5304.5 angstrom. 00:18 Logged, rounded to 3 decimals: 0.433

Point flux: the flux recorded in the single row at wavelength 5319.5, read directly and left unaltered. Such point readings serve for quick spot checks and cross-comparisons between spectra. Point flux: 1.75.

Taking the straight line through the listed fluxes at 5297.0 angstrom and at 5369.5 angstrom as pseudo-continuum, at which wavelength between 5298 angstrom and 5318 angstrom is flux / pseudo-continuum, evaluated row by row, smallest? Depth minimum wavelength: 5299.5 angstrom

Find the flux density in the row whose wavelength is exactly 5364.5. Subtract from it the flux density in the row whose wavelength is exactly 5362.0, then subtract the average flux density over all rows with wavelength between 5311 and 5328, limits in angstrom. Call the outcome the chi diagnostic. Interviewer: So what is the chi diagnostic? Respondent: -1.75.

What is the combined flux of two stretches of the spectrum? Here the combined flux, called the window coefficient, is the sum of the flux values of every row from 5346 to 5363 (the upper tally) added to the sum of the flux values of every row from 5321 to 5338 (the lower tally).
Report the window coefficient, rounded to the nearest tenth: 24.4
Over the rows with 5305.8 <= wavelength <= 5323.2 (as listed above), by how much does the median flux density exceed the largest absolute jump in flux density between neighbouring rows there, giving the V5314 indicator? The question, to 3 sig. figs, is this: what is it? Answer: 1.61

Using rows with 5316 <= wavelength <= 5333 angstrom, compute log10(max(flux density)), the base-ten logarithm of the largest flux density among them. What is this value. 0.265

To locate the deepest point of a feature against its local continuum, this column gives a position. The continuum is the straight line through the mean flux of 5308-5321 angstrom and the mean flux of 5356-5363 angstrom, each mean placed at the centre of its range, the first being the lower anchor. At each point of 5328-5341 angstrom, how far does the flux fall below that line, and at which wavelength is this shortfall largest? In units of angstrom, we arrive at 5334.5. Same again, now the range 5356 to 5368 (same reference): 5367.0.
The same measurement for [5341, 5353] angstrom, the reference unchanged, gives 5342.0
